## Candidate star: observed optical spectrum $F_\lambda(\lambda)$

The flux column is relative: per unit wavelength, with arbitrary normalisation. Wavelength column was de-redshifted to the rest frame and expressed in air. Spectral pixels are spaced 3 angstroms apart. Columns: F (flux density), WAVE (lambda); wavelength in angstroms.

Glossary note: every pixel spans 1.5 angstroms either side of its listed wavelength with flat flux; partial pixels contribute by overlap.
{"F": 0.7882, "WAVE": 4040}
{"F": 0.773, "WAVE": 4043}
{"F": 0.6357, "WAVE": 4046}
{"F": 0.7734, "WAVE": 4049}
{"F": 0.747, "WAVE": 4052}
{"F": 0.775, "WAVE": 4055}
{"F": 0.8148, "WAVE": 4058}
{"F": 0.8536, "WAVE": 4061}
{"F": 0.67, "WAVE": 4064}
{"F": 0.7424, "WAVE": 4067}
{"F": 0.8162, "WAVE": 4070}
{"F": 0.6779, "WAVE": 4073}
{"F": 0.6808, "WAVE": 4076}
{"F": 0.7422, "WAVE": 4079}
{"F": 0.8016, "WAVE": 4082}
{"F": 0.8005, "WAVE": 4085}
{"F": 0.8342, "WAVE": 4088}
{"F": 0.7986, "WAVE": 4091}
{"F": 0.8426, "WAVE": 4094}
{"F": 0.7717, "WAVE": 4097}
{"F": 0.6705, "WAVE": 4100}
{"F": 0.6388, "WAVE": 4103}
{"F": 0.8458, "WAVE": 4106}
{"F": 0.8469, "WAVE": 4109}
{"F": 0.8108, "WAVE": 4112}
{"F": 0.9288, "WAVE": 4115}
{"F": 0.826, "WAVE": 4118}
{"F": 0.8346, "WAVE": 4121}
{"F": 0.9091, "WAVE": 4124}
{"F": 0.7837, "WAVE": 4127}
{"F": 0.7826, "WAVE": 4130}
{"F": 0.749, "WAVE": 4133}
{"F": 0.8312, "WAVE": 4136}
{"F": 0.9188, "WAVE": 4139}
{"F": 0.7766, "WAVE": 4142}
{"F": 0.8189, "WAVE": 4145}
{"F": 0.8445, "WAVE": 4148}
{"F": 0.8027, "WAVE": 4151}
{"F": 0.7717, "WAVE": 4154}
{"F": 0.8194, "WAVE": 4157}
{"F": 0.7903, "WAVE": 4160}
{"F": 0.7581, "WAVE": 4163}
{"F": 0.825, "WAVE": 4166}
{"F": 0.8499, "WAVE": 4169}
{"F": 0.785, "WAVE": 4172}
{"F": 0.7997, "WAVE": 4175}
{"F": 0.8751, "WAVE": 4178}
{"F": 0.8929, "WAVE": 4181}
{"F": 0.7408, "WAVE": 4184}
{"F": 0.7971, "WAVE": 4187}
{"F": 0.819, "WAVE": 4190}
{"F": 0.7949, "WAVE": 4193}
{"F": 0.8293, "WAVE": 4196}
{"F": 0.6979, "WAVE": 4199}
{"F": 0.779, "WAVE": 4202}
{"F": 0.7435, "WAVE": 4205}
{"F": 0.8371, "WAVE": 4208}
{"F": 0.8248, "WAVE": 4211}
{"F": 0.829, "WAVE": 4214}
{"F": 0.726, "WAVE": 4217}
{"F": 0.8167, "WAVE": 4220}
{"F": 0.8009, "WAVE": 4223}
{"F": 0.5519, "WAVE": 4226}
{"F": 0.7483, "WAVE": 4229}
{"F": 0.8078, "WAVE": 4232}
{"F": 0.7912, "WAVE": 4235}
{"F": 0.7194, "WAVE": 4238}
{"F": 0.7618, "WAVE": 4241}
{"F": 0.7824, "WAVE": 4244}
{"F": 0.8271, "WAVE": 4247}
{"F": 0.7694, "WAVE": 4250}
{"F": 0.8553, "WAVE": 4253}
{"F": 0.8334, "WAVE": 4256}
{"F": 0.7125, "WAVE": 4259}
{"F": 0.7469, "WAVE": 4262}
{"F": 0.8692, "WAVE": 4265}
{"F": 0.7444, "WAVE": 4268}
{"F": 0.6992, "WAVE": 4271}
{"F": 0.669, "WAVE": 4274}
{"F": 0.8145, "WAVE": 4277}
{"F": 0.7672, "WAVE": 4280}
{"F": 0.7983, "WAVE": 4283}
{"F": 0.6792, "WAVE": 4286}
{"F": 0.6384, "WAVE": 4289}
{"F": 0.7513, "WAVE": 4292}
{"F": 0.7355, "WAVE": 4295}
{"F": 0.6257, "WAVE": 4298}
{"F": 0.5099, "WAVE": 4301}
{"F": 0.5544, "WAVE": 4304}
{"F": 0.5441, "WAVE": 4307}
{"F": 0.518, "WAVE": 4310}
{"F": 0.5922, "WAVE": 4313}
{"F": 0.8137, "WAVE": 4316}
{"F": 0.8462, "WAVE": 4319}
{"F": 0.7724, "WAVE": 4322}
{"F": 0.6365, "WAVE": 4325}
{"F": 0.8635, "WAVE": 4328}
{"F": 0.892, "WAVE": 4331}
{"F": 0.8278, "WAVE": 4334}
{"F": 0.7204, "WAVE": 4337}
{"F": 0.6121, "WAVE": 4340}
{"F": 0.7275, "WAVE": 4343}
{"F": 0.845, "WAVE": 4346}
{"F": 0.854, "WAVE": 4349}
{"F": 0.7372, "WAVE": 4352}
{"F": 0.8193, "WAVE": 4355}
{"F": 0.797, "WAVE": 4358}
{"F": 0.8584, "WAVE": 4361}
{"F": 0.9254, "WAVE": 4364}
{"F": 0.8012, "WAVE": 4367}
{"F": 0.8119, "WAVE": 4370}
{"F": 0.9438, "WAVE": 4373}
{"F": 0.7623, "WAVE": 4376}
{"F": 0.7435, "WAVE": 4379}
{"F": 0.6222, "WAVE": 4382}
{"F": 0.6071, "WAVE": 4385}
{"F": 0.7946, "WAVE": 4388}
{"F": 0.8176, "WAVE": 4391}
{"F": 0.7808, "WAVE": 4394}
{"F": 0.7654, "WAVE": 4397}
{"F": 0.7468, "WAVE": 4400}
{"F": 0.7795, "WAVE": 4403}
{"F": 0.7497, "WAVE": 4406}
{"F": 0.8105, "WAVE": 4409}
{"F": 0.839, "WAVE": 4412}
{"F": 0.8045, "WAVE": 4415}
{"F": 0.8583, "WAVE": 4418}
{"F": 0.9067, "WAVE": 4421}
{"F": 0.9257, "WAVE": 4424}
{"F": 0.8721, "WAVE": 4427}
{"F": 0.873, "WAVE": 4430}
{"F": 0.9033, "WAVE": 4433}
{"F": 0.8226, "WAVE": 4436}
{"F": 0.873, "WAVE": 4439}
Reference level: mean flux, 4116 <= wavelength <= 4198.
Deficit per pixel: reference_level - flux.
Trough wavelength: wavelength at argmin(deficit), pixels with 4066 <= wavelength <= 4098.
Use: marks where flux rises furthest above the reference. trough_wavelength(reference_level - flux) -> 4094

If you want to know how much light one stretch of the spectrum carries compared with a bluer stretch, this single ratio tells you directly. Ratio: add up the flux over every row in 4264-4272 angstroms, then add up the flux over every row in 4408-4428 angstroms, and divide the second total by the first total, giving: 2.6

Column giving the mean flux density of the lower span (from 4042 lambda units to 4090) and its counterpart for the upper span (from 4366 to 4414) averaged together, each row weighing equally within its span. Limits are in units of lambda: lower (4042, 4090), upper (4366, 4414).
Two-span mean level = 0.766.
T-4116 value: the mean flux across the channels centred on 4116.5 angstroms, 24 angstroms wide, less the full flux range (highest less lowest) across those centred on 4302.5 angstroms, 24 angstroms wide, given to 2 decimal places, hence 0.61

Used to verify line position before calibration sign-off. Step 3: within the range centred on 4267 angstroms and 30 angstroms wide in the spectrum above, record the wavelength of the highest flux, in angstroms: 4265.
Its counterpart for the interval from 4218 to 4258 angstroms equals 4253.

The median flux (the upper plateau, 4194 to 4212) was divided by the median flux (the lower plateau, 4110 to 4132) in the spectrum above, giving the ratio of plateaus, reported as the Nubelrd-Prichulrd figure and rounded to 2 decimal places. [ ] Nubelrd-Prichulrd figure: 0.97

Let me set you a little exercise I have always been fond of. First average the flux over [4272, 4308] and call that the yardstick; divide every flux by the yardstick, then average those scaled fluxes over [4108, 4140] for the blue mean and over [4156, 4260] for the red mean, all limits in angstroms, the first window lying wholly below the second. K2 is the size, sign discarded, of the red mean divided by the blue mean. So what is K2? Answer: 0.94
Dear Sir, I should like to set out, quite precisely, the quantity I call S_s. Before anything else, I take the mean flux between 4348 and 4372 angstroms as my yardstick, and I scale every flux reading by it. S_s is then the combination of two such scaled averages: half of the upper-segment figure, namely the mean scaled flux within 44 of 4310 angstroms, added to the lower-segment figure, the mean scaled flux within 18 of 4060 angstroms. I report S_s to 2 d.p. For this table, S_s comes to 1.34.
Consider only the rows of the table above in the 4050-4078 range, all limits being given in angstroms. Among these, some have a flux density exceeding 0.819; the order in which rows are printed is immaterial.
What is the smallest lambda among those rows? 4061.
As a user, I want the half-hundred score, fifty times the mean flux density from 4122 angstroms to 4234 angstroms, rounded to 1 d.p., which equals 39.9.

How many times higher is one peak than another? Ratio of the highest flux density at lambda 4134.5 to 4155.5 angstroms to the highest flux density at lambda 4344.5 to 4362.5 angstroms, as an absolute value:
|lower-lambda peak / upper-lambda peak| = 1.07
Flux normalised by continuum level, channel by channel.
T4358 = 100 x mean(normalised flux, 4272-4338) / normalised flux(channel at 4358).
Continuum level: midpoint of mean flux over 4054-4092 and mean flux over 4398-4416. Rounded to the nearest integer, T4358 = 89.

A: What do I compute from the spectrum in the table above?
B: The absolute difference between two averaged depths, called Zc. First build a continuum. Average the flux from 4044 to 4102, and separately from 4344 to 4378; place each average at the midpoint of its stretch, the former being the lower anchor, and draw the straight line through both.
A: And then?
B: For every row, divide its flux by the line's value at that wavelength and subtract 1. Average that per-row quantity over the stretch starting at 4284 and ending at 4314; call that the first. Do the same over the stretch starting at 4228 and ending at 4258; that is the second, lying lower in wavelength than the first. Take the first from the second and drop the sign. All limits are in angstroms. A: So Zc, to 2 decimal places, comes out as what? 0.23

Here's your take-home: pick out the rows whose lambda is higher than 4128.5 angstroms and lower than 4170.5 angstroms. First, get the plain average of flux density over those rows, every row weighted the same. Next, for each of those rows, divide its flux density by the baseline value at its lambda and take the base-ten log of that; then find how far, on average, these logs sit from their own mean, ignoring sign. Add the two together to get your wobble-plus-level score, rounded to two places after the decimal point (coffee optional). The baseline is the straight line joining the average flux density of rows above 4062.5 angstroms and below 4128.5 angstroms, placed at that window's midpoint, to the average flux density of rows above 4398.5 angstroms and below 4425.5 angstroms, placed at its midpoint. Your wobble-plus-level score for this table 0.83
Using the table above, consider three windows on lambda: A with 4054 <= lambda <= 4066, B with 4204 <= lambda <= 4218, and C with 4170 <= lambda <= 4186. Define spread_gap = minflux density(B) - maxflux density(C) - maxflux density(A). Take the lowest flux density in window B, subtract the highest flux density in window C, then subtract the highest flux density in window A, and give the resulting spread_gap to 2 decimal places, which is -1.02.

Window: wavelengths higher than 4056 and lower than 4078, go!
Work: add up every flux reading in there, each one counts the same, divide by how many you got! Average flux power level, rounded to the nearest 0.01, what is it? 0.75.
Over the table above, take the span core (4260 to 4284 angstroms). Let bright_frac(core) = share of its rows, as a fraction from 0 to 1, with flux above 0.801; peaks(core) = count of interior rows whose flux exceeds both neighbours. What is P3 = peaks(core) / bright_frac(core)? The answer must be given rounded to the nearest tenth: 8.0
